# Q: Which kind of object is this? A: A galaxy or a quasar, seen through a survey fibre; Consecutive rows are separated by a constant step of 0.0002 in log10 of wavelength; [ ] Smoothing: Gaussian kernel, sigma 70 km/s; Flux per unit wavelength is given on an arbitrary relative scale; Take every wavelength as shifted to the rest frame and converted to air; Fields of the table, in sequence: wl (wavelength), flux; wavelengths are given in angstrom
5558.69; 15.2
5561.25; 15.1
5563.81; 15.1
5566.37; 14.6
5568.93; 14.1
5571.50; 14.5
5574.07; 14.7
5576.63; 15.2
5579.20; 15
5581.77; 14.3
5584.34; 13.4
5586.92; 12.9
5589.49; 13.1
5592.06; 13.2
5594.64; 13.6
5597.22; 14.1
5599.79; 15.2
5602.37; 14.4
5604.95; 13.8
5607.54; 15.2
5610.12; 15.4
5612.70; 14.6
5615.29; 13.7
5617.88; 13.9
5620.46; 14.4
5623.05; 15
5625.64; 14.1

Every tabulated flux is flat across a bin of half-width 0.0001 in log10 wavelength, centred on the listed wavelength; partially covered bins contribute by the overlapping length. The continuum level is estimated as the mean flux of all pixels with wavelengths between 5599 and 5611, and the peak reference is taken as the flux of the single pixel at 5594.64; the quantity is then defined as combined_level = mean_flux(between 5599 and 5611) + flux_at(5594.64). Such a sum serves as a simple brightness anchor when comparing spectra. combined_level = 28.4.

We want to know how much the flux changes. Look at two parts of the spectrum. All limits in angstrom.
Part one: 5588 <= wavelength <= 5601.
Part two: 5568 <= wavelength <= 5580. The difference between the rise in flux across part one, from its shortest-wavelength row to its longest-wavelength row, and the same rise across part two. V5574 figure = 1.2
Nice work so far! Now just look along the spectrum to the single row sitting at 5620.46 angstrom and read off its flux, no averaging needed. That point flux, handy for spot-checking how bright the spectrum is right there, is 14.4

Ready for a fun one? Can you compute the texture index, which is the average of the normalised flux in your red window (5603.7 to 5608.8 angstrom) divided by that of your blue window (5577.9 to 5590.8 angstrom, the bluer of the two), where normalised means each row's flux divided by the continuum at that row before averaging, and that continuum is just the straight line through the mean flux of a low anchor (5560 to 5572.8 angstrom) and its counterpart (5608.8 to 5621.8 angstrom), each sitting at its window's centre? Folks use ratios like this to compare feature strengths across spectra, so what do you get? 1.06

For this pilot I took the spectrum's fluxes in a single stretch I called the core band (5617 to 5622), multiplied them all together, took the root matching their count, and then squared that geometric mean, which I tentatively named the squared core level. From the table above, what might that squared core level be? 200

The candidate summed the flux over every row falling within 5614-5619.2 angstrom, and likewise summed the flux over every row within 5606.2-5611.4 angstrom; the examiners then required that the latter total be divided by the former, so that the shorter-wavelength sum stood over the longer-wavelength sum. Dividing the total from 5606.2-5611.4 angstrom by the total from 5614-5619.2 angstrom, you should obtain 1.11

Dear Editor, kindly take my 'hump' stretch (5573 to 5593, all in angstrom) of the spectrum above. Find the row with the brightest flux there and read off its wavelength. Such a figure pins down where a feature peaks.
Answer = 5576.63 angstrom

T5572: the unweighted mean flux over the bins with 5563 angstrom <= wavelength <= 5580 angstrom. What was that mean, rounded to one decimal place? 14.7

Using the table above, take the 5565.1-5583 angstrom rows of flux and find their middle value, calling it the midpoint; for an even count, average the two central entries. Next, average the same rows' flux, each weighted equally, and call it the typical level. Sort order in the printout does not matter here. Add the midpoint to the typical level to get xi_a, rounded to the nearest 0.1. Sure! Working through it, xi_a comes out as 29.2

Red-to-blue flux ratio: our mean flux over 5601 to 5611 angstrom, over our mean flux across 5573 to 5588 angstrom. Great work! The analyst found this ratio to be 1.03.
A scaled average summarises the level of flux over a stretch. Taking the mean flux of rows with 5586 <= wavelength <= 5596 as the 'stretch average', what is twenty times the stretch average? 264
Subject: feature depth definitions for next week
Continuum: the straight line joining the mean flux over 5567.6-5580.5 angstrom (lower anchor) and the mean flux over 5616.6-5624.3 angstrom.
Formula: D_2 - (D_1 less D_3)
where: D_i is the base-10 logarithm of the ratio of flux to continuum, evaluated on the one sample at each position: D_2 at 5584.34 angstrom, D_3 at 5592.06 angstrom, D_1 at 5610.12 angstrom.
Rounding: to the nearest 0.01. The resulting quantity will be -0.11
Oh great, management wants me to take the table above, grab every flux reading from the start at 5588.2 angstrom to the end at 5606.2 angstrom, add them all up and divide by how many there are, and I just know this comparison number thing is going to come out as 13.9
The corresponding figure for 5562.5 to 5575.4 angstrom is 14.6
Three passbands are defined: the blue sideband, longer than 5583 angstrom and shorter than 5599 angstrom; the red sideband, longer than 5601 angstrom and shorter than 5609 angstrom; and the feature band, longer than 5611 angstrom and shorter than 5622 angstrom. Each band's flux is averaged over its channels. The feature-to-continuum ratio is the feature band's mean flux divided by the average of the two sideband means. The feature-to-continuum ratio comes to 1.02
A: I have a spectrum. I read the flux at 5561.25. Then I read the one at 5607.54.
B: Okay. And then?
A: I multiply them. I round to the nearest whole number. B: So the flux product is 230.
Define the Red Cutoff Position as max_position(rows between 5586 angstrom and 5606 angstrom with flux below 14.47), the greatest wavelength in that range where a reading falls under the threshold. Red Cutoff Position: 5604.95 angstrom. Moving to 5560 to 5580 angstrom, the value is 5568.93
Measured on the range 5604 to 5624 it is 5620.46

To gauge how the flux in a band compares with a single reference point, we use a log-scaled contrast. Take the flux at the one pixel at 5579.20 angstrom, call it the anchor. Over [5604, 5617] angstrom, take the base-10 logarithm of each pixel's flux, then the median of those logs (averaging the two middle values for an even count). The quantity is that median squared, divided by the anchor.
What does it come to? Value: 0.090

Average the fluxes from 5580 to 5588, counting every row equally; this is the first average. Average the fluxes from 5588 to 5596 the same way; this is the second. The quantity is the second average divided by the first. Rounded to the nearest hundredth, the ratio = 0.98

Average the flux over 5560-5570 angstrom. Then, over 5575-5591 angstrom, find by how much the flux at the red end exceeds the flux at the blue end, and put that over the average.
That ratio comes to -0.14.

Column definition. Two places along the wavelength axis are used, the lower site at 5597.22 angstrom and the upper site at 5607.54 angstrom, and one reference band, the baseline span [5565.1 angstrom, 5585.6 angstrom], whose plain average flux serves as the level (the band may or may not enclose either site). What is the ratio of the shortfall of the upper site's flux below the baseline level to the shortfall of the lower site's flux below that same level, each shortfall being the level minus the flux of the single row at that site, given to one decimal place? -1.9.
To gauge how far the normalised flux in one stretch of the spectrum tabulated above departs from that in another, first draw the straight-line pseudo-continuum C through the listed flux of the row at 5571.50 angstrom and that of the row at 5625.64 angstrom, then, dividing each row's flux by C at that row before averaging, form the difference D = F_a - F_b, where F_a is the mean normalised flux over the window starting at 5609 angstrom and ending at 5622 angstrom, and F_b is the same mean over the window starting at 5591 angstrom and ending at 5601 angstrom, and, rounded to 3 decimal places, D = 0.036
